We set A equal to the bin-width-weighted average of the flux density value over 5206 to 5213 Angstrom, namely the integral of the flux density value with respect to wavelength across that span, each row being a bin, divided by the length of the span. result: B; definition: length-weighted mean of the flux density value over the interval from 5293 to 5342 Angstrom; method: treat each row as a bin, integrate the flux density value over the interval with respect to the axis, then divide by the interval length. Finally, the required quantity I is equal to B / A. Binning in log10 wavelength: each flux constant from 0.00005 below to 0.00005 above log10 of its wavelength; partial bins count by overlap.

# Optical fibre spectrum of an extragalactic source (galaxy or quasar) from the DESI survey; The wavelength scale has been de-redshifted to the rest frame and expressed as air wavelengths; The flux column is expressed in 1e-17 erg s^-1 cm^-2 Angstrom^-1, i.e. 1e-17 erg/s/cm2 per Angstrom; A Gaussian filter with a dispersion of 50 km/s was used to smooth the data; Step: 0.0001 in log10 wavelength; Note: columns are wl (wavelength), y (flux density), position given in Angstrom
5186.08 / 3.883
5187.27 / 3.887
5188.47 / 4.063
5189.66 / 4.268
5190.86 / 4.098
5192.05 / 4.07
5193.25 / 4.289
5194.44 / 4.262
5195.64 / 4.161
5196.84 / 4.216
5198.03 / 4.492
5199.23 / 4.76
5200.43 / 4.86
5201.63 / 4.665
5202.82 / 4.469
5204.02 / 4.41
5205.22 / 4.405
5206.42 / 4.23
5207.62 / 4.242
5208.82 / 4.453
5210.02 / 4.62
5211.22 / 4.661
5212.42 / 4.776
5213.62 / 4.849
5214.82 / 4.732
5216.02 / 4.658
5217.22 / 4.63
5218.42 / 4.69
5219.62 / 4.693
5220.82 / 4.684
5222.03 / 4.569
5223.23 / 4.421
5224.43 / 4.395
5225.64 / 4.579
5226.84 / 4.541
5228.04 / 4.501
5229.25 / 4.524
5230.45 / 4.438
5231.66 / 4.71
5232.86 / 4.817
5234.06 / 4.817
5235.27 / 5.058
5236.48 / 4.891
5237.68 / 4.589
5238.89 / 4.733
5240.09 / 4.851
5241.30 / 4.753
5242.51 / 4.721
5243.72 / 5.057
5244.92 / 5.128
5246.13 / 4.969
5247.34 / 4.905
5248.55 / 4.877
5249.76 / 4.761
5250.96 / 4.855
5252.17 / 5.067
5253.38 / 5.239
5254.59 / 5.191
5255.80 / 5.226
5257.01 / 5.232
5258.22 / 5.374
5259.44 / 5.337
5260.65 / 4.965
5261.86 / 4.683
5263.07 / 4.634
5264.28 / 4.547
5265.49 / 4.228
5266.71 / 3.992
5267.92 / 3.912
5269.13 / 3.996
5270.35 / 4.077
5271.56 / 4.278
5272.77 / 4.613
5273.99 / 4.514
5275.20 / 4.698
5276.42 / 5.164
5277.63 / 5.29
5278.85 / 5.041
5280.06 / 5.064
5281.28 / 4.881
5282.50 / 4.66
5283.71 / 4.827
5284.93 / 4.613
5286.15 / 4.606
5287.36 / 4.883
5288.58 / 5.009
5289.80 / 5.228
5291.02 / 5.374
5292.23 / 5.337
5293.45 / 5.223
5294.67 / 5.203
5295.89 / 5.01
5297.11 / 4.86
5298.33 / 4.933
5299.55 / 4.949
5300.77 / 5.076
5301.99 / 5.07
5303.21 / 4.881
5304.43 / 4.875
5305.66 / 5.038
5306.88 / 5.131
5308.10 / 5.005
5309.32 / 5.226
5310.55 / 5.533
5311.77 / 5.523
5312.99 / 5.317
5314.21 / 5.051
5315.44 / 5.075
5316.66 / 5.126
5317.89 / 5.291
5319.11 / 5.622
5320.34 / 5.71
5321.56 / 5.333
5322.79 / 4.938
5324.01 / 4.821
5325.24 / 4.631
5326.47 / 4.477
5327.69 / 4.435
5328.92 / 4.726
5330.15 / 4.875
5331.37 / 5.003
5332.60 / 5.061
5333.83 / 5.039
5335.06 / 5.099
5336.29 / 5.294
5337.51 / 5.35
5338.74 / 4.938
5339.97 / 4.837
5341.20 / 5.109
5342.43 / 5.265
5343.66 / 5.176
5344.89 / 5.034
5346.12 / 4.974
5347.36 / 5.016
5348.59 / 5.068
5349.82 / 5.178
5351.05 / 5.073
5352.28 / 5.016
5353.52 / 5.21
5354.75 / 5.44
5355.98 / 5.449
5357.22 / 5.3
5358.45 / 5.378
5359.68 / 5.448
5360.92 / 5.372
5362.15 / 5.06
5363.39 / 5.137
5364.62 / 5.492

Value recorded 1.13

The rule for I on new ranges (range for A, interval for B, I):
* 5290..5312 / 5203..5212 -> 0.87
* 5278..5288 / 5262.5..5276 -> 0.90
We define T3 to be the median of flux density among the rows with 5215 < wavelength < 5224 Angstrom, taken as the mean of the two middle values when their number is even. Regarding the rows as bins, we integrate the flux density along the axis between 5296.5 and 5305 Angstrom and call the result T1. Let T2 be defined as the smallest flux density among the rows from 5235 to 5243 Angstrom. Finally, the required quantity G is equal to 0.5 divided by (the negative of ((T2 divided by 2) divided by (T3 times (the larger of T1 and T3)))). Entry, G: -43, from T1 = 42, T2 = 4.589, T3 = 4.66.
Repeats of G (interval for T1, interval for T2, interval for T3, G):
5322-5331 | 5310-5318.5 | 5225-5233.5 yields -38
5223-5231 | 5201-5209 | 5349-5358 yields -44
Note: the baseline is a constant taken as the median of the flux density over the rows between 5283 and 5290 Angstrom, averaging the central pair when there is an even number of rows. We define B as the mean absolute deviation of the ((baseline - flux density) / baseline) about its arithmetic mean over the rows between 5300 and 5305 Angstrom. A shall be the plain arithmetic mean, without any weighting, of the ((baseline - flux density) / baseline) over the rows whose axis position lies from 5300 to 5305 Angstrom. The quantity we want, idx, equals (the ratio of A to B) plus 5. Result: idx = 4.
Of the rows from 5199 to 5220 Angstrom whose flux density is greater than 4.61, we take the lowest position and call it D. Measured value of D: 5199.23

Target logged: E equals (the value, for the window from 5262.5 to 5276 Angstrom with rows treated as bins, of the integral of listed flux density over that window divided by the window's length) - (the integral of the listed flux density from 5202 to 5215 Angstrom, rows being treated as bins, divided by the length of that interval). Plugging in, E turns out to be -0.20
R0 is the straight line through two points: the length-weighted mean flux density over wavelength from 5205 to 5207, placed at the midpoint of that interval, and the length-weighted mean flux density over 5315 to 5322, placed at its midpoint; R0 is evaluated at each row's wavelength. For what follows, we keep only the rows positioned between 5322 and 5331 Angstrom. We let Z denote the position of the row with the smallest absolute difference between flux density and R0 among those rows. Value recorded 5322.79 Angstrom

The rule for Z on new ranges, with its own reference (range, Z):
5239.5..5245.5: 5242.51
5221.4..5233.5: 5229.25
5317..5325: 5321.56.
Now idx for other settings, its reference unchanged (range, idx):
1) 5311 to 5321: 3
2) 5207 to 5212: 7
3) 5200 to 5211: 7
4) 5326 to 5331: 6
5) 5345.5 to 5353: 1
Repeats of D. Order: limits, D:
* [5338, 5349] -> 5338.74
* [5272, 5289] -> 5272.77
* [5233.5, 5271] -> 5234.06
